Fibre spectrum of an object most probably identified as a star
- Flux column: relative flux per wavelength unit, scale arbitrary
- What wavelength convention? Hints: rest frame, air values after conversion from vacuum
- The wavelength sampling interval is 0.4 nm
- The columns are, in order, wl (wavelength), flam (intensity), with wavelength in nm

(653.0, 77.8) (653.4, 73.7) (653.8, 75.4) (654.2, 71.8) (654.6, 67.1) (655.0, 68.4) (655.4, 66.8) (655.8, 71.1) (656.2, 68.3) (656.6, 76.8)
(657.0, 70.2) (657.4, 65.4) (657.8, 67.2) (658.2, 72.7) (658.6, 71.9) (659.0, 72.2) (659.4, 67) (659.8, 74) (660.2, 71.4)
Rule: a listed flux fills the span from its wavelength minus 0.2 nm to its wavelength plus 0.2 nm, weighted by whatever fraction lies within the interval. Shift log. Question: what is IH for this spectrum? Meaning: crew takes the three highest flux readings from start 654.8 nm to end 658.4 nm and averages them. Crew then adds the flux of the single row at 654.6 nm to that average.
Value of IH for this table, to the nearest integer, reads 141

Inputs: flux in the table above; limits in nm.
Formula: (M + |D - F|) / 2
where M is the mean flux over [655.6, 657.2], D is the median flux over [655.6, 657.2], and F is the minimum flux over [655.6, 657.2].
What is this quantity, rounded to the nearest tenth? 37.0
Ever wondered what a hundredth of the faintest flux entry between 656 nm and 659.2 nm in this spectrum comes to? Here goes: 0.654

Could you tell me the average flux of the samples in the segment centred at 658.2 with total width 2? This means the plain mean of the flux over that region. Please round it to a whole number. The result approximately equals 70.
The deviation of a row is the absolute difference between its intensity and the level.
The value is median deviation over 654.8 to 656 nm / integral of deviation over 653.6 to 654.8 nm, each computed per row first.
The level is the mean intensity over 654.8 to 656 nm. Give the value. 0.43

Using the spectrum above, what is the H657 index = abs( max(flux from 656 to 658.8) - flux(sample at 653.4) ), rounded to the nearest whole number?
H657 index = 3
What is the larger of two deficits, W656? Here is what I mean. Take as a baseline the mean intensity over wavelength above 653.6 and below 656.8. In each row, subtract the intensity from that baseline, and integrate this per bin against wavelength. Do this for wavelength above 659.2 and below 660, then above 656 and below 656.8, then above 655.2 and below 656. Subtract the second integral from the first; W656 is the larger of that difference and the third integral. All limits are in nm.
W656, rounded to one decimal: 1.6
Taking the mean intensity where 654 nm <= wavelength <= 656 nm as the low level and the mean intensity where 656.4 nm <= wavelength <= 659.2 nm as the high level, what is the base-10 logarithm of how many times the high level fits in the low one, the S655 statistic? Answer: -0.0116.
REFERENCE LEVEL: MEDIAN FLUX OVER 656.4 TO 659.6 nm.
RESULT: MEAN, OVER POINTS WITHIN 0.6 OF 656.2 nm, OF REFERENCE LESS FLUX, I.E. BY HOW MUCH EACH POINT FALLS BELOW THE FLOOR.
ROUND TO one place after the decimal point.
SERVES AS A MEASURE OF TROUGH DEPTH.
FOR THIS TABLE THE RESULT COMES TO -1.0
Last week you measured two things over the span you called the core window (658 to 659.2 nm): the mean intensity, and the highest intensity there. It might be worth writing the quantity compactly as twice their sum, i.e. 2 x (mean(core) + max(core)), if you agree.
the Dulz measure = 290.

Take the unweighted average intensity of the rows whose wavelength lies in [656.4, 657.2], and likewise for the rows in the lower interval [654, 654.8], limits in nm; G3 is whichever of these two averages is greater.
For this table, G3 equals 73.5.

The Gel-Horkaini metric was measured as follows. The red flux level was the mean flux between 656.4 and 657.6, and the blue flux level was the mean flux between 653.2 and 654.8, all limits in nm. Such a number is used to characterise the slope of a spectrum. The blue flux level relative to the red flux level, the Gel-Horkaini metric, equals 1.02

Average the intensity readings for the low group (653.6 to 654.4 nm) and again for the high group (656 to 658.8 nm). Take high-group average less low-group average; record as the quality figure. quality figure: -3.2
